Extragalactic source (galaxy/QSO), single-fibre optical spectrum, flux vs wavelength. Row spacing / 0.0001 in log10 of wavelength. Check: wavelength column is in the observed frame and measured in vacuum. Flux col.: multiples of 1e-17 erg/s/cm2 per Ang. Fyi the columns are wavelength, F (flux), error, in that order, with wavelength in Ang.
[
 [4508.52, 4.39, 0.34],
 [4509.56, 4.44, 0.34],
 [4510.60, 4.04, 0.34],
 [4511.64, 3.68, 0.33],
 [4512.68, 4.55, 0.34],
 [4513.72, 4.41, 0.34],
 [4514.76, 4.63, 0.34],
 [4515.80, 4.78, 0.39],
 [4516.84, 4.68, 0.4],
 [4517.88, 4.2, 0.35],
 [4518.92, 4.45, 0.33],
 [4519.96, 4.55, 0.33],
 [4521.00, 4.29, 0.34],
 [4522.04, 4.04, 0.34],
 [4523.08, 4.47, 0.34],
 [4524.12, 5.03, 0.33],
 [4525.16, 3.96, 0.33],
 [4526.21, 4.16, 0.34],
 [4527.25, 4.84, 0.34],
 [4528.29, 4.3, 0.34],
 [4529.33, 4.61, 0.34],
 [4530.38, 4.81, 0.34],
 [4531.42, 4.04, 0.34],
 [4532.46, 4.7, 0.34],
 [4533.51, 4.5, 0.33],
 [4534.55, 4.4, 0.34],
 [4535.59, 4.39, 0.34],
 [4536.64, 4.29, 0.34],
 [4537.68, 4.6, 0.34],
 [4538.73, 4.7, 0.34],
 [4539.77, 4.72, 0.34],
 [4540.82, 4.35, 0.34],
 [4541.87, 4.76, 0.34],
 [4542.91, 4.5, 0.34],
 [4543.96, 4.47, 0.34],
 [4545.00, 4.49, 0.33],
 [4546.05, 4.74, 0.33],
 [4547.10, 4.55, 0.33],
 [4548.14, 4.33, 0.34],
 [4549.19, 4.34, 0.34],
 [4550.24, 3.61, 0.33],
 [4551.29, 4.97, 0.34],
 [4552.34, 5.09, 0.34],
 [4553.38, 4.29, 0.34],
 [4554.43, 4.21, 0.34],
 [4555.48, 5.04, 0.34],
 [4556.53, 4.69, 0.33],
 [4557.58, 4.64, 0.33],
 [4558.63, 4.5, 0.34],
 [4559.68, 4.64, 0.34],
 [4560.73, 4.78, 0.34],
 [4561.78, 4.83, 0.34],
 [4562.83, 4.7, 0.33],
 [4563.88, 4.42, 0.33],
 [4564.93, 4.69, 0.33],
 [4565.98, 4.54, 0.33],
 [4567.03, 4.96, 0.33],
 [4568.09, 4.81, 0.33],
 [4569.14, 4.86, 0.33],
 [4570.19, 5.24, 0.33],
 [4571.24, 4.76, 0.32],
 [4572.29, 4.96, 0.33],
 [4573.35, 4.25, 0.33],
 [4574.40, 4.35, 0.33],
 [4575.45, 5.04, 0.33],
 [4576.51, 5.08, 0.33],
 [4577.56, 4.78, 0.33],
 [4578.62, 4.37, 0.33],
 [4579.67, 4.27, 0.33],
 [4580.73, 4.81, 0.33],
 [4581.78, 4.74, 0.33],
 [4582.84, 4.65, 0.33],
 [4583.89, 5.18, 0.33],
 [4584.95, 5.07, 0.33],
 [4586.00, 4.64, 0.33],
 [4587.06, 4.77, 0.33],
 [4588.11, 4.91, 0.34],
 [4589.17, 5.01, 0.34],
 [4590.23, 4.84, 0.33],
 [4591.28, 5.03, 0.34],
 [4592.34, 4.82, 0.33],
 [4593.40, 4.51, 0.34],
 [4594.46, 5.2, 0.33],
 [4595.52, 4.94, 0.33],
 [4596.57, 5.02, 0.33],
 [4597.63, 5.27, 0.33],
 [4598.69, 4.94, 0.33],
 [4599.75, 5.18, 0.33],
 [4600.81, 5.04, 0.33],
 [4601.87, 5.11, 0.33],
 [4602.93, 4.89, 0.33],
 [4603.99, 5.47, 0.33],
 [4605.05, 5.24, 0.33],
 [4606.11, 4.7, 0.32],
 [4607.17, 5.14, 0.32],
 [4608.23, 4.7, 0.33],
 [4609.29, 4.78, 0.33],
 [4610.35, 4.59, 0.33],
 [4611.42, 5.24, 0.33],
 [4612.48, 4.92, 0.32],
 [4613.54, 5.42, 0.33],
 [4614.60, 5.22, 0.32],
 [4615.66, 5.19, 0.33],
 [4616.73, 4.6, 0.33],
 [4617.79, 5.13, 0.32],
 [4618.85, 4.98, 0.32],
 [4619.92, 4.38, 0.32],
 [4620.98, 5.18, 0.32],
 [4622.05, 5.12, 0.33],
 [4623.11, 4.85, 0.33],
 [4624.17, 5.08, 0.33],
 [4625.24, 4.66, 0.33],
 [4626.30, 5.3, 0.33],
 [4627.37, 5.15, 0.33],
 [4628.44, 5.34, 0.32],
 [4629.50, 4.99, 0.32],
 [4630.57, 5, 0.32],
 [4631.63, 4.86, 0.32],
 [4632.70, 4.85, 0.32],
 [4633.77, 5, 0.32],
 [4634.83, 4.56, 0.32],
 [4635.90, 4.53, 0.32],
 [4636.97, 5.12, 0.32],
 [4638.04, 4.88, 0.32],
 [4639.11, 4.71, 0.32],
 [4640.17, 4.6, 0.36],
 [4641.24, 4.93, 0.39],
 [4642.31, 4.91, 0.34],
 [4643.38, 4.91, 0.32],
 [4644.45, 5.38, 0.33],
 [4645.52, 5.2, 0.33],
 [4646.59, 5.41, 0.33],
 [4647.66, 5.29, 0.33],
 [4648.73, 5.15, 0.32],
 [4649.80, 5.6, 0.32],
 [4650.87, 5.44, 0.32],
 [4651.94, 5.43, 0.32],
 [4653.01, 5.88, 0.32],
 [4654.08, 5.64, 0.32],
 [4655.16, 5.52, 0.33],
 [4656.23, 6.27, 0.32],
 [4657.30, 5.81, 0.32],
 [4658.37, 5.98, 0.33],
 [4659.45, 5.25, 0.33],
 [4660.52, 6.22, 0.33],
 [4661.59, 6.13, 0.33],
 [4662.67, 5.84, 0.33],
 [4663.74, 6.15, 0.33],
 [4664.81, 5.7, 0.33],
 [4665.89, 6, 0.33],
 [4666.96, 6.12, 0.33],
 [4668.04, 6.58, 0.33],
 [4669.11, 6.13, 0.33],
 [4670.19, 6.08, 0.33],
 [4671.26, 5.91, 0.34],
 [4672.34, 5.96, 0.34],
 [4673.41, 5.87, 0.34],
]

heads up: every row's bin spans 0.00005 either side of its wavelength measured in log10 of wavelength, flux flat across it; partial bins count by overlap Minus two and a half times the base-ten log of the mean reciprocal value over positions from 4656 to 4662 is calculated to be 1.93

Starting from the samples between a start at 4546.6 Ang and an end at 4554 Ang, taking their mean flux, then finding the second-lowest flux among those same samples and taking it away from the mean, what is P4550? 0.16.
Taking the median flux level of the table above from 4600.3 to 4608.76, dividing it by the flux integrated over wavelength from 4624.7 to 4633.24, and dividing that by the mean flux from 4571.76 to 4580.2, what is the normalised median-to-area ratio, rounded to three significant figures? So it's 0.0256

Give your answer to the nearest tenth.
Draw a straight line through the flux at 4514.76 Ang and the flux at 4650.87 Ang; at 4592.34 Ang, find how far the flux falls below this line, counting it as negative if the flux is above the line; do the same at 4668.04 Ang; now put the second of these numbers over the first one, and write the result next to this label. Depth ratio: -3.8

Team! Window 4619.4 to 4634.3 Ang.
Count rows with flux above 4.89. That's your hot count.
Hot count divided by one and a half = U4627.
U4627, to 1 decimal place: 6.0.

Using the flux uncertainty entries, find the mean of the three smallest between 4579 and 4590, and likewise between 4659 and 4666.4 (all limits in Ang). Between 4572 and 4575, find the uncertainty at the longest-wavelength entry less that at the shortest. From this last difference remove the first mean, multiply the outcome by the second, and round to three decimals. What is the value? -0.109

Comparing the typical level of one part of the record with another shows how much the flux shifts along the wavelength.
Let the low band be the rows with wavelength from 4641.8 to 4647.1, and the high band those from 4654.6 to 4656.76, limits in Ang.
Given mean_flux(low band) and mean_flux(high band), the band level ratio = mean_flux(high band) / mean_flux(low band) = 1.14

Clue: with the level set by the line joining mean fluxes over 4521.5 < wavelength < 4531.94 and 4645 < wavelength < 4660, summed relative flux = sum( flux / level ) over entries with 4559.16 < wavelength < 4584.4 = 23.53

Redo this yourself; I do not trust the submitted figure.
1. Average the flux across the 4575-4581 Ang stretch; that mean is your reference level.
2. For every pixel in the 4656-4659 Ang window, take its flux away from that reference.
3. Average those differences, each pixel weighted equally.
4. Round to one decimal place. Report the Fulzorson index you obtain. -1.3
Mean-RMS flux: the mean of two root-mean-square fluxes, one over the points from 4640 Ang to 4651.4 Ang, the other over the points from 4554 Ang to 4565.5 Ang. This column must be 4.91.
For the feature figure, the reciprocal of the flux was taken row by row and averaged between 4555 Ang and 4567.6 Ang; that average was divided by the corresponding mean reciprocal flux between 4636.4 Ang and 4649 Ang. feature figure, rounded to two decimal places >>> 1.07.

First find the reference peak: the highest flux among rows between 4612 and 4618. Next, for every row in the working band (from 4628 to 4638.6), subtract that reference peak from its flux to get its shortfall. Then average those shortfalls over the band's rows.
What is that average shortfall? -0.51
